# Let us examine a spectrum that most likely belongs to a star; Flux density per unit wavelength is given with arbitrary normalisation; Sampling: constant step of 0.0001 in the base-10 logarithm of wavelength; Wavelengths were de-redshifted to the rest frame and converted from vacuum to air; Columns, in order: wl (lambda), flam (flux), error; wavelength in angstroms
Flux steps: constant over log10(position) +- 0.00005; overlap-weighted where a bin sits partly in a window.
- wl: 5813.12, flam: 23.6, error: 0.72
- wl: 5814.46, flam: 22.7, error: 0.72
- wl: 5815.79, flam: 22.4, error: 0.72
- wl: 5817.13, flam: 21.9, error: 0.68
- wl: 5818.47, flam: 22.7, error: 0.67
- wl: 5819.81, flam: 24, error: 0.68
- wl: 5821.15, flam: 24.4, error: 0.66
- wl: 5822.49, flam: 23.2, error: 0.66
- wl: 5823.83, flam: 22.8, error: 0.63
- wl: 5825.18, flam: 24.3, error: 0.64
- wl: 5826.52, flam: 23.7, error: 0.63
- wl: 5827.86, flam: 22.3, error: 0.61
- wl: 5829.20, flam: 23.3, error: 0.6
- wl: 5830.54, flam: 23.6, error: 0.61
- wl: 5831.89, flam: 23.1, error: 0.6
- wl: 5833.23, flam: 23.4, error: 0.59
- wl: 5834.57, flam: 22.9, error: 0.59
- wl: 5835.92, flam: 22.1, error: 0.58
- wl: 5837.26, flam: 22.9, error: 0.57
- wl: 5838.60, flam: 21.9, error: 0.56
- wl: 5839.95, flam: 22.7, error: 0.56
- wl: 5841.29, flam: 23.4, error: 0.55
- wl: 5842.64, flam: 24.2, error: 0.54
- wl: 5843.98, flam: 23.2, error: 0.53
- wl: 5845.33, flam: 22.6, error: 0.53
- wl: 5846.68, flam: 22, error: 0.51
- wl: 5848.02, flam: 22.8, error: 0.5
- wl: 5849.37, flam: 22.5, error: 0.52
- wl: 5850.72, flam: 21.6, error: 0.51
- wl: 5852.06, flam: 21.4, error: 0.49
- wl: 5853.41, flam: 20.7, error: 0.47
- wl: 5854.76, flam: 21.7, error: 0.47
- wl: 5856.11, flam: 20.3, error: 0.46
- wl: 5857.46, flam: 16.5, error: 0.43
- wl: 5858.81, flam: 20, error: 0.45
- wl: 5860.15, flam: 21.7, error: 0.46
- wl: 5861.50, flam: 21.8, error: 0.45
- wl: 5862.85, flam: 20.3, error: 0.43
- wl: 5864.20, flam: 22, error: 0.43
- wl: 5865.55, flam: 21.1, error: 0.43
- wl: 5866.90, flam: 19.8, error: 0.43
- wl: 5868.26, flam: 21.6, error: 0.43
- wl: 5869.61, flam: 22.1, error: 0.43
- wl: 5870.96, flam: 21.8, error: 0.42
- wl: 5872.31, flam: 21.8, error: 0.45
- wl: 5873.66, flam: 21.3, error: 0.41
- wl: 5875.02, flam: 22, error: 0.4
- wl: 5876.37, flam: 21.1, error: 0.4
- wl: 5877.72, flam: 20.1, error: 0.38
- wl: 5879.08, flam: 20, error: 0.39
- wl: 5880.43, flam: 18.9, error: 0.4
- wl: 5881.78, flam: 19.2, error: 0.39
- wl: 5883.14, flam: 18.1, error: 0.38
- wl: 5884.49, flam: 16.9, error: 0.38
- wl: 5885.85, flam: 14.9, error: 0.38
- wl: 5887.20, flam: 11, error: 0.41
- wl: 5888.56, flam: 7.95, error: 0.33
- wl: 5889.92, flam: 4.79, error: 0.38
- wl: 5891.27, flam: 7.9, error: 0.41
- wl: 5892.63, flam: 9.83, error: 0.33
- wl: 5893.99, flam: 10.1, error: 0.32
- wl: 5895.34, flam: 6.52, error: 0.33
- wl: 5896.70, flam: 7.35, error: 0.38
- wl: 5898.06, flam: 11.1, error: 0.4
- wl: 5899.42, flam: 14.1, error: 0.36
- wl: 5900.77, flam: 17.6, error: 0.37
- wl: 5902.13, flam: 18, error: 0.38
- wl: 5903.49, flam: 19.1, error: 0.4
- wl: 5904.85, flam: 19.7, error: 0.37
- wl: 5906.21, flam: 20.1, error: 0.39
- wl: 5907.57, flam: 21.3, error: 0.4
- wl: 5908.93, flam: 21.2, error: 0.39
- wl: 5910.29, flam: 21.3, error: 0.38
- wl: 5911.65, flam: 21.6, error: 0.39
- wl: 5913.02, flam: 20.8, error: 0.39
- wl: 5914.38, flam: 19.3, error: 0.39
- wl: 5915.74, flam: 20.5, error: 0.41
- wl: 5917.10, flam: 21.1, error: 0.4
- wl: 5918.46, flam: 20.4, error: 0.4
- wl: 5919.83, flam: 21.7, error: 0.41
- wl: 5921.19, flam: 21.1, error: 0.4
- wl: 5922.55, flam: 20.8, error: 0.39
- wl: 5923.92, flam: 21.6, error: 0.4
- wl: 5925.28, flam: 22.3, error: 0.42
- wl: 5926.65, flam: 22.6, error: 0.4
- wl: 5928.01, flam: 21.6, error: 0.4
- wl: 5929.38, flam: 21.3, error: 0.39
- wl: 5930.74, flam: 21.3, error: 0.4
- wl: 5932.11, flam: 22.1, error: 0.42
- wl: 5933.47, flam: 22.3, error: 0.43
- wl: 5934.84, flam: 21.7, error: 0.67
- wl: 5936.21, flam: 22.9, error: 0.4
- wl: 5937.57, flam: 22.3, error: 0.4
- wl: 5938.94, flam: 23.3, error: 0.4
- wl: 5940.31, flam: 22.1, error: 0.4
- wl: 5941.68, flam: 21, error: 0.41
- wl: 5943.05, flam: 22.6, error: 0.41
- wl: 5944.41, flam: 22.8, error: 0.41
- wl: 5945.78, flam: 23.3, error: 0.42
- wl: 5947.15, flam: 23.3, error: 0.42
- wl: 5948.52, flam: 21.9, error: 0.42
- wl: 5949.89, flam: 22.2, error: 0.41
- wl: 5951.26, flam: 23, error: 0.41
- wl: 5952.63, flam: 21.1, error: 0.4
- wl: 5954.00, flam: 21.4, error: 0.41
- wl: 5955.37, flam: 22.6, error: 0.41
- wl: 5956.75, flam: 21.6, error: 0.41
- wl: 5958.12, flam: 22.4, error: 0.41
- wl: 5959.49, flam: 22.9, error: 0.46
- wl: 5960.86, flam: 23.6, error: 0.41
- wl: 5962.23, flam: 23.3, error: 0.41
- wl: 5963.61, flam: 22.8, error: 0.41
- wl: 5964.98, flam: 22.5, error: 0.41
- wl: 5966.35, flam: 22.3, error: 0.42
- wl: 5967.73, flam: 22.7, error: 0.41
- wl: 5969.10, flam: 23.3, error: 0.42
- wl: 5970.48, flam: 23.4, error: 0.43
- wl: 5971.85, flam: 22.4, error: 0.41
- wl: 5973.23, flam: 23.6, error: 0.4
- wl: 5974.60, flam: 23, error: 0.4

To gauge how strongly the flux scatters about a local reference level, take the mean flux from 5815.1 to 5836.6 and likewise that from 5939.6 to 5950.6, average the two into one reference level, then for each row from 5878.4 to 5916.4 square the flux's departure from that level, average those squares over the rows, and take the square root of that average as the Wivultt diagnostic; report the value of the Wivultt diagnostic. 8.87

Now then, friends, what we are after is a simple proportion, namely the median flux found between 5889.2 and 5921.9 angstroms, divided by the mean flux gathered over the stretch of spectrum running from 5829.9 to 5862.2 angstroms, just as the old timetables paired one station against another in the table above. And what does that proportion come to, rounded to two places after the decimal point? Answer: 0.88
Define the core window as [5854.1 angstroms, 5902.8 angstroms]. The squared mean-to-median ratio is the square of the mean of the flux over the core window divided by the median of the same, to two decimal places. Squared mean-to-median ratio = 0.76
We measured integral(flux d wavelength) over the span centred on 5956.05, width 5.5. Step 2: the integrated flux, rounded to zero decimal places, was 121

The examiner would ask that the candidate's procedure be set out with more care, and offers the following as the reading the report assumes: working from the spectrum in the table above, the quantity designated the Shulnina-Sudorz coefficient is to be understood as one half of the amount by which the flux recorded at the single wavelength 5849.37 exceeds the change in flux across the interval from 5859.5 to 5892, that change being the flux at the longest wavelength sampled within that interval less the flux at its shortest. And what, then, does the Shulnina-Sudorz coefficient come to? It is 18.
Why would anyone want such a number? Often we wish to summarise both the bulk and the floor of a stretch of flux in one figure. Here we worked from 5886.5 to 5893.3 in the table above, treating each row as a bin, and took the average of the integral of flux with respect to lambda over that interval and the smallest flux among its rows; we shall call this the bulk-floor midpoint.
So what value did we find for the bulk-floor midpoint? 31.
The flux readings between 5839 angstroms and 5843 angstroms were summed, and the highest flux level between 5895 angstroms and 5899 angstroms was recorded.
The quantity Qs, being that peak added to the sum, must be 81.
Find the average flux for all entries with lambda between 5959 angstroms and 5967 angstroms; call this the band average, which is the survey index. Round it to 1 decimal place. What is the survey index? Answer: 22.9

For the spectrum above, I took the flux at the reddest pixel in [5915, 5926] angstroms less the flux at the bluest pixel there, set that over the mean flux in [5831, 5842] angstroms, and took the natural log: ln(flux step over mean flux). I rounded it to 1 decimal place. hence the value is -2.5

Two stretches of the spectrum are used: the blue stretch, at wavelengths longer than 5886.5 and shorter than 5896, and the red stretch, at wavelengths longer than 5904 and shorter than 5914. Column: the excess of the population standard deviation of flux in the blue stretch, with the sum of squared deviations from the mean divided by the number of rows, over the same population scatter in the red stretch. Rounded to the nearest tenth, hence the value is 1.4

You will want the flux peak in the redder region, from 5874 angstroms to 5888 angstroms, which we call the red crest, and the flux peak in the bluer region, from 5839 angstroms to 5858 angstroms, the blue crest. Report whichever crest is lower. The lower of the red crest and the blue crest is 22.0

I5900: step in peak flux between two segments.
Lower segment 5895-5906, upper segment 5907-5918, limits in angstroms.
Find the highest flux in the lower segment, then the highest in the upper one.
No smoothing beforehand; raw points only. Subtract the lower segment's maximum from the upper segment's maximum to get 2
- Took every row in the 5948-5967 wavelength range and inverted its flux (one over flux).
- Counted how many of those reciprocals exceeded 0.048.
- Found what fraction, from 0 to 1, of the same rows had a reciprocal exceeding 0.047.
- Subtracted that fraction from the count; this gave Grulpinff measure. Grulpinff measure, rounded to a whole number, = 0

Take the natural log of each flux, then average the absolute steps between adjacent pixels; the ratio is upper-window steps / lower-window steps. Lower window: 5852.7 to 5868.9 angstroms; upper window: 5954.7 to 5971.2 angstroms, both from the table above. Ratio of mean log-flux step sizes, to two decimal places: 0.25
